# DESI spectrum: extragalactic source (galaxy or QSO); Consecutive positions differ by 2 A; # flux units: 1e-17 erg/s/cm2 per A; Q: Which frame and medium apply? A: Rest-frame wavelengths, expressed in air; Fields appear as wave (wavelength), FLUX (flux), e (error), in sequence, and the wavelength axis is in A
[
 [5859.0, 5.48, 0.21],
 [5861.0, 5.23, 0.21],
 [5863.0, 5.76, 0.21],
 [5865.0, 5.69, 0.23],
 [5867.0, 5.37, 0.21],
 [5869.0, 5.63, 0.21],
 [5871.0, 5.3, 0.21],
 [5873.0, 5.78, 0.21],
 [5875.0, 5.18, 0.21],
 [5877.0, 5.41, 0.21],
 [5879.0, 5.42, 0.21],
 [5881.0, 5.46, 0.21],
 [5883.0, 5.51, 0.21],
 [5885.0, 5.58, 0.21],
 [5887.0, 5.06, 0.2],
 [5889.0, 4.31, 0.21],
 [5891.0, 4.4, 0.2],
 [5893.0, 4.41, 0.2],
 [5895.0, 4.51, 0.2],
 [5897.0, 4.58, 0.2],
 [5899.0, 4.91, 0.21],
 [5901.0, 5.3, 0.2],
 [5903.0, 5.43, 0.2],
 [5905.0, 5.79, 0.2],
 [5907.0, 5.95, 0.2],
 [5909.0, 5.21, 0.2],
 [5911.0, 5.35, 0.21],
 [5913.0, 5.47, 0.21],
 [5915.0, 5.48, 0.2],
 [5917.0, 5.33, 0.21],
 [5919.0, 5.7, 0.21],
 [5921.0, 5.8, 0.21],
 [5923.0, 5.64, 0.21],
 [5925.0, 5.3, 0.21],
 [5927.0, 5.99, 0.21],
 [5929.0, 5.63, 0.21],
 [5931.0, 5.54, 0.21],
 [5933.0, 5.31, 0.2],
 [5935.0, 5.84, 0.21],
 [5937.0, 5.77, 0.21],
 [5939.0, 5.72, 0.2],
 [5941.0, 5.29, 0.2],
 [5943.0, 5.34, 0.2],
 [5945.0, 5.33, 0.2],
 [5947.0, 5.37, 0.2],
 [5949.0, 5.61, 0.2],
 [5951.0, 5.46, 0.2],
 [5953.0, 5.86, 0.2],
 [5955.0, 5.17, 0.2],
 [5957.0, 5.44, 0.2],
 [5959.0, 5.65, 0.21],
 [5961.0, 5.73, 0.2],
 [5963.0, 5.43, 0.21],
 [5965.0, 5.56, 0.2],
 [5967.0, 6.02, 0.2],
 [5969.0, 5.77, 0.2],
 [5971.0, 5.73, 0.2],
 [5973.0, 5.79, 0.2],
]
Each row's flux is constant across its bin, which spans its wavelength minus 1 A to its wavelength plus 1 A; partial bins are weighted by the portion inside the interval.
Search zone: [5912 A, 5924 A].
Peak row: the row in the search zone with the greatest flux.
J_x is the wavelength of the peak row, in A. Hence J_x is 5921.0 A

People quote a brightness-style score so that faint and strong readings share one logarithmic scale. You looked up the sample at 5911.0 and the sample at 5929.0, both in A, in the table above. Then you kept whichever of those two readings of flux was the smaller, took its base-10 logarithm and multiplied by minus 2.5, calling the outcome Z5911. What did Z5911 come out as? -1.82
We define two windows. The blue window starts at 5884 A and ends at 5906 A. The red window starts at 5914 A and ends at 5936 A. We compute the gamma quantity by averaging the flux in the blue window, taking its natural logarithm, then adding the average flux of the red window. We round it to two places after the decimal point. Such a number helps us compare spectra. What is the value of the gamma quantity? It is 7.19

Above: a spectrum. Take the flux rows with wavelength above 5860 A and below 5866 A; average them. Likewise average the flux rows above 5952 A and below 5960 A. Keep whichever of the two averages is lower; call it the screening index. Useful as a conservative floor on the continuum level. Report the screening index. 5.5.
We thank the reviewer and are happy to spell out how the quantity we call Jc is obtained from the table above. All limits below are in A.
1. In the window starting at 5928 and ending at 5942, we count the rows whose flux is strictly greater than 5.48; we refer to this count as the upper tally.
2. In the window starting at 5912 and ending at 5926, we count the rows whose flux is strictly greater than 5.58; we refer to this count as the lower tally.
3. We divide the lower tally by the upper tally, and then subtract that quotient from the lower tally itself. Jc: 2.4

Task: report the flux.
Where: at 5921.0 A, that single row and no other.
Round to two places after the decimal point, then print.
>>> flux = 5.80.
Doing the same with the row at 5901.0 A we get 5.30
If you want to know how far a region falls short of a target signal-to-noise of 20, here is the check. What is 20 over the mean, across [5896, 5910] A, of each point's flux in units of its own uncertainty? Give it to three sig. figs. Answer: 0.758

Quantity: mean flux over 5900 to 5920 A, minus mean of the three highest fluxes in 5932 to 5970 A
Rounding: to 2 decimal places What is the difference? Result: -0.41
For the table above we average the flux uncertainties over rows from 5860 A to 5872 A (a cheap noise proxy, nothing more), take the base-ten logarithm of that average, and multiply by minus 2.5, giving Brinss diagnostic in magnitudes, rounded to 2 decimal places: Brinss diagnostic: 1.68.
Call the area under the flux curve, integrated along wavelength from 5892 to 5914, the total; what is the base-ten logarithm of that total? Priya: 2.06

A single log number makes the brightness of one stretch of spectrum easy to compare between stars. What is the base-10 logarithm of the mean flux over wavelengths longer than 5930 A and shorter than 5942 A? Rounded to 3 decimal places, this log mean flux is 0.747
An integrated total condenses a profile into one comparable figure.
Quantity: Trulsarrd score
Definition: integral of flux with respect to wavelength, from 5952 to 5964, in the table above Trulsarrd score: 66.6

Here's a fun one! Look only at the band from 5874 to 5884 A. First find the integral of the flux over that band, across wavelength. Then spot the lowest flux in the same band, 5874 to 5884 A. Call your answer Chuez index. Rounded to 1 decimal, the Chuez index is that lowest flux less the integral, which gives -48.8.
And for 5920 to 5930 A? -51.4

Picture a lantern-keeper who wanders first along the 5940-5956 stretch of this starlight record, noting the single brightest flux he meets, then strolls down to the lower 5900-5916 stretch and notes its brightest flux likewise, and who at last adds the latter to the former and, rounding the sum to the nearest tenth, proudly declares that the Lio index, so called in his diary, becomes 11.8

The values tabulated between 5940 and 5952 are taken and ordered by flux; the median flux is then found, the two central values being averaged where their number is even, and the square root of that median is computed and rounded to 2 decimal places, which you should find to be 2.31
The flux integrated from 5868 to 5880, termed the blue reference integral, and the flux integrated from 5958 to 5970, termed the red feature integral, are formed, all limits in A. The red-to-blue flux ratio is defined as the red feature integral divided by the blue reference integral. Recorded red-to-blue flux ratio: 1.04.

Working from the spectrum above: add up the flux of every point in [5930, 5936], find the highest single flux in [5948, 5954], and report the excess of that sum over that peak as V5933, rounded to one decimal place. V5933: 10.8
